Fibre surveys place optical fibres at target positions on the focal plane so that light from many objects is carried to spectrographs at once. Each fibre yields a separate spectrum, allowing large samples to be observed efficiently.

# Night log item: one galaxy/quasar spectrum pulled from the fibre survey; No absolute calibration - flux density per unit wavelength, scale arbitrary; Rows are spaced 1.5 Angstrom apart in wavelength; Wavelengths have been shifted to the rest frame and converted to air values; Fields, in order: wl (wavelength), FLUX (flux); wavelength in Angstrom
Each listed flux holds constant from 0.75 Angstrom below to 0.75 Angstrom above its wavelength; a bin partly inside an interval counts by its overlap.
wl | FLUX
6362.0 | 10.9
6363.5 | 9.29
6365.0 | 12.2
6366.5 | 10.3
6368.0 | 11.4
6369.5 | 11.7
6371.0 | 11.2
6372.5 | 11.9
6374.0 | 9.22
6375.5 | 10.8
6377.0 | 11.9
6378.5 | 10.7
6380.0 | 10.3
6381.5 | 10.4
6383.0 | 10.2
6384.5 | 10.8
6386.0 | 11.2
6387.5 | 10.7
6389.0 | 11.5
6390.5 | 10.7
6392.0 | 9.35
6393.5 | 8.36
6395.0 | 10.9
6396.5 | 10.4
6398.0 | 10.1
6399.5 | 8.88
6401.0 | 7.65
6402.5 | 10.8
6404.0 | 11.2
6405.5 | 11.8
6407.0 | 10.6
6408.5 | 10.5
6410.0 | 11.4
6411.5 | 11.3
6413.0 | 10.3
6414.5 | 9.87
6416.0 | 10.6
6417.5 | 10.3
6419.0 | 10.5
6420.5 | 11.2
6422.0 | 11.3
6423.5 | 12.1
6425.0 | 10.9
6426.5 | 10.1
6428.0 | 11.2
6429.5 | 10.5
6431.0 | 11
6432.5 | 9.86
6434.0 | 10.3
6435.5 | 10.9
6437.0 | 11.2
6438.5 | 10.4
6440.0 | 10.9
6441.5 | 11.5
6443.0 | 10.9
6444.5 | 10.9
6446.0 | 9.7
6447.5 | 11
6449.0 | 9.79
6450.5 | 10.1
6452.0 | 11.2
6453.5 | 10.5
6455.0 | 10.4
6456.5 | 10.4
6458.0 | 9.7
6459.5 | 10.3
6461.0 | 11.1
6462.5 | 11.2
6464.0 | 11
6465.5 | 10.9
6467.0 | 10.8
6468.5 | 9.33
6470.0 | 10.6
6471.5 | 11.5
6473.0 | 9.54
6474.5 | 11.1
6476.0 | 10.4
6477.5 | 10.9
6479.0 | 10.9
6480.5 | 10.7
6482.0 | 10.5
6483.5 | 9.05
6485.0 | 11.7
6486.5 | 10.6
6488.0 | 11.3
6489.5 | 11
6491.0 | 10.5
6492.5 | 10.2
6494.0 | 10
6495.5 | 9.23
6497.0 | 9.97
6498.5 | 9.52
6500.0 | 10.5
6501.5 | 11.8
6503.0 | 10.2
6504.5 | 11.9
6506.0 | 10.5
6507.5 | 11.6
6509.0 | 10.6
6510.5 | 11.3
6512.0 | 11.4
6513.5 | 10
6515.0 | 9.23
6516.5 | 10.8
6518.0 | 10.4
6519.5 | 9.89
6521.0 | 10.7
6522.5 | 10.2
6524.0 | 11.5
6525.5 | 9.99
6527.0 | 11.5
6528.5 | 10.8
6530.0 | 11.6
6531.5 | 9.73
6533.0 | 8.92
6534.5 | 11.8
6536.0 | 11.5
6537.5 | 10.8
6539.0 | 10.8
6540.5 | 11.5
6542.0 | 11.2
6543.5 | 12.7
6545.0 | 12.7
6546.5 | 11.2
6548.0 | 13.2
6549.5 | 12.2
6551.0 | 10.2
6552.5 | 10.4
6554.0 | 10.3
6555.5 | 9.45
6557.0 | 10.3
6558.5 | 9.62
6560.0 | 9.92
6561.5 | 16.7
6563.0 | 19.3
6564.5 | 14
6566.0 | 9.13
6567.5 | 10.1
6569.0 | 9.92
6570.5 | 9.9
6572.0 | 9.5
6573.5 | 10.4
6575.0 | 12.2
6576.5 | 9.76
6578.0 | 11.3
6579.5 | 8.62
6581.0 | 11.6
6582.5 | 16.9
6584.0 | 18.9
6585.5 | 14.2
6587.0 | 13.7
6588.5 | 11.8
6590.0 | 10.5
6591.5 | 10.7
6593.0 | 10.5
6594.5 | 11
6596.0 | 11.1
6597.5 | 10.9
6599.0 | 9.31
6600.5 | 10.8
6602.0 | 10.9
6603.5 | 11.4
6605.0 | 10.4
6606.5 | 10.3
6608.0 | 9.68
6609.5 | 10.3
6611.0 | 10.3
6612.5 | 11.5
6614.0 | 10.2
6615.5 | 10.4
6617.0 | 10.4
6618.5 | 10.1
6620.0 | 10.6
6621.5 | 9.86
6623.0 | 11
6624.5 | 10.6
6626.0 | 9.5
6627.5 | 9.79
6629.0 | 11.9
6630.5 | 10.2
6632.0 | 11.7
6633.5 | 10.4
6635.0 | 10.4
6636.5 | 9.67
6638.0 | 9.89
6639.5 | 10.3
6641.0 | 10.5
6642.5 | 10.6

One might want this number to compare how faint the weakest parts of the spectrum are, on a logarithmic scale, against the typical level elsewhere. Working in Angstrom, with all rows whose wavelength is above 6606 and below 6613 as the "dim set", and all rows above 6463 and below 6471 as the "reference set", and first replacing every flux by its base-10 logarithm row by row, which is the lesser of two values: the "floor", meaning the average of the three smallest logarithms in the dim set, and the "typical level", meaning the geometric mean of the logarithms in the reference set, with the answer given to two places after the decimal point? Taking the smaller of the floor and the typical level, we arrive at 1.00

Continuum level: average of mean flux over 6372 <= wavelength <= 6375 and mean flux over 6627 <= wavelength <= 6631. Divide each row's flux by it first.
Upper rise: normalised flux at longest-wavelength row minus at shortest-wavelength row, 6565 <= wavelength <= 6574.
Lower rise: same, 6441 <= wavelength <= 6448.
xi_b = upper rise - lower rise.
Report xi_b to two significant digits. 0.17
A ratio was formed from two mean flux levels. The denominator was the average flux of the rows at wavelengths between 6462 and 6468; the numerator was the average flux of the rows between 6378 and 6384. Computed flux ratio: 0.95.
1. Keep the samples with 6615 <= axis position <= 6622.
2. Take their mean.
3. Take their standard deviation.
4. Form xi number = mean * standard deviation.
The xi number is 3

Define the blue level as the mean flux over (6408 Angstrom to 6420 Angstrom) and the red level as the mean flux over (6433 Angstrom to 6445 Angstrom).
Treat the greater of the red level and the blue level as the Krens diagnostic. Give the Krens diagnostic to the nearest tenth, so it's 10.9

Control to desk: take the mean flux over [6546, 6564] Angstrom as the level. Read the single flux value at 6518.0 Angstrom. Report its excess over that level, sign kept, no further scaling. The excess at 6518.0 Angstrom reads -1.5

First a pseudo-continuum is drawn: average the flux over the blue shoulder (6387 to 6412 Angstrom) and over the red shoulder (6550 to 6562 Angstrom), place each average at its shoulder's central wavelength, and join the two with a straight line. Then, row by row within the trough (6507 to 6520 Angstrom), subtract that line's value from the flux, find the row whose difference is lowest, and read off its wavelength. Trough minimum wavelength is 6515.0 Angstrom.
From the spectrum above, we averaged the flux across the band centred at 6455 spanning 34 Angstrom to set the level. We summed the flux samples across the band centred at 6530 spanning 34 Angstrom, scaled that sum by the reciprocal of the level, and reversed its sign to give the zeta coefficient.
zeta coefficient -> -23.5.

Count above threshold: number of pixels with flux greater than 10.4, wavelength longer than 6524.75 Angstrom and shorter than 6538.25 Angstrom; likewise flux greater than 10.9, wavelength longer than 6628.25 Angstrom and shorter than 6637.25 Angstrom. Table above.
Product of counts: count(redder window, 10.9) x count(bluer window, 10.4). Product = 12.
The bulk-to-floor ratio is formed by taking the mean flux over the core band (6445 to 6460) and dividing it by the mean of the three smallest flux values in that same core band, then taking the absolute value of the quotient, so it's 1.06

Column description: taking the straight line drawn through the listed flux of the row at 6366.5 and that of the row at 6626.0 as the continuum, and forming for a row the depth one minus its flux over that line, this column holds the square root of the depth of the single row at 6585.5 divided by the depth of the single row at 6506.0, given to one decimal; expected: 2.7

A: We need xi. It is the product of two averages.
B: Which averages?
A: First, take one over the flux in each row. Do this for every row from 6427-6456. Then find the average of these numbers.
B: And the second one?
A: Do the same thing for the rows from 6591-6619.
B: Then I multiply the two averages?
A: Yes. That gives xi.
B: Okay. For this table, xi 0.0090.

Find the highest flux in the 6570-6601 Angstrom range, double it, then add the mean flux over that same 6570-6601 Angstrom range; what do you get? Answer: 49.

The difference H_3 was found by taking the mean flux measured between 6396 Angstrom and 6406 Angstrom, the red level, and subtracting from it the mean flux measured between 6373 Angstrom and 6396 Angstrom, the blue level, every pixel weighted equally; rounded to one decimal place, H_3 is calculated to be -0.4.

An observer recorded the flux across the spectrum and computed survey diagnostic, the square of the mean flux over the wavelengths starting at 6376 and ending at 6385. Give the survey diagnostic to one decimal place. 114.8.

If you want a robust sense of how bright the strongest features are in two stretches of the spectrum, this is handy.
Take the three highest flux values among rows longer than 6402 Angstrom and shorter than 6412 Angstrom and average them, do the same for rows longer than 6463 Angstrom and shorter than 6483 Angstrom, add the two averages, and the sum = 22.7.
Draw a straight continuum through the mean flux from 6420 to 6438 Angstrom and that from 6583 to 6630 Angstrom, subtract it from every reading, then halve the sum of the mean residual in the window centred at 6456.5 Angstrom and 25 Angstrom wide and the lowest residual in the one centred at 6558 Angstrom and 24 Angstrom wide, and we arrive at -1.15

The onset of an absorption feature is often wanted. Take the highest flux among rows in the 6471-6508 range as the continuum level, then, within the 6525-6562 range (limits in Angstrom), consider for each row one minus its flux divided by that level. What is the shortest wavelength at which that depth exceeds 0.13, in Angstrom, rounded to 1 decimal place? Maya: 6525.5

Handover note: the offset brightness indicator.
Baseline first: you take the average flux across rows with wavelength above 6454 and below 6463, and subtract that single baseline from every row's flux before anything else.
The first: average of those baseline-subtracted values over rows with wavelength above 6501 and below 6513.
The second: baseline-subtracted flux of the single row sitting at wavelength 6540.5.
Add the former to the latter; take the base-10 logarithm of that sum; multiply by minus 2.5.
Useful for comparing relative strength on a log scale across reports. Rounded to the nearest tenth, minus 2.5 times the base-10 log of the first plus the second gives -0.5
